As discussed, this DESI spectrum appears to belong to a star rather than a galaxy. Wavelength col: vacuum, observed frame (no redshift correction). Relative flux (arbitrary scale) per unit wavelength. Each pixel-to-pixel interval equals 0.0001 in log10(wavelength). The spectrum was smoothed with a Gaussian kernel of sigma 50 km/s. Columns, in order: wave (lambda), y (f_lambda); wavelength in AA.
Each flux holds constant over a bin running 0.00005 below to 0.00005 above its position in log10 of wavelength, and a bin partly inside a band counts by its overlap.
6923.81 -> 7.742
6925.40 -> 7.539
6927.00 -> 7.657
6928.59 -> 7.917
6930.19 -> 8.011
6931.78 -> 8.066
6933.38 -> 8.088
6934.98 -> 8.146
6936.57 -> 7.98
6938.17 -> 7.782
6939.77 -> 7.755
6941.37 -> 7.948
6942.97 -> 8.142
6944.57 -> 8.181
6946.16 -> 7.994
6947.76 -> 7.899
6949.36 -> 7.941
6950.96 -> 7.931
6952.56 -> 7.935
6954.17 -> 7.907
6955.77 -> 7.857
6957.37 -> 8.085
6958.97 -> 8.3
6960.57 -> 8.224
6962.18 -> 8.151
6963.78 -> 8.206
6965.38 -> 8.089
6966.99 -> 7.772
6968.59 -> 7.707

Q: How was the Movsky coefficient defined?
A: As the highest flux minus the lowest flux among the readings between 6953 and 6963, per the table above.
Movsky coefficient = 0.44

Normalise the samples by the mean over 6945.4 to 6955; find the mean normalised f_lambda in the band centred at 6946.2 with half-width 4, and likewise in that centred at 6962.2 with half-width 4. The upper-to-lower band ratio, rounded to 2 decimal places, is 1.02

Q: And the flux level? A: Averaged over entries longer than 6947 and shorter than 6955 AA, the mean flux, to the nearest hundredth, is 7.92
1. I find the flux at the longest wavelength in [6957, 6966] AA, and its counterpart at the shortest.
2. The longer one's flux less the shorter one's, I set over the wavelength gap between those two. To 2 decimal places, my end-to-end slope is 0.00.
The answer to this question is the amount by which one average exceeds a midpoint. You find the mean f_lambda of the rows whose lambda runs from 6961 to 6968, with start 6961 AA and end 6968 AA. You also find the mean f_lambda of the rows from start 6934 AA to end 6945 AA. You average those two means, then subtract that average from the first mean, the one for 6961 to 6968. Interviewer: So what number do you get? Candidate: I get 0.03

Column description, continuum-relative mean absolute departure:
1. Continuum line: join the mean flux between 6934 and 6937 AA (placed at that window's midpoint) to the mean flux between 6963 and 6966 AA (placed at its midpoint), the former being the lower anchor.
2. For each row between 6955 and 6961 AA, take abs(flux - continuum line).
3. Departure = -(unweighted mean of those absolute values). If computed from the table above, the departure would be -0.14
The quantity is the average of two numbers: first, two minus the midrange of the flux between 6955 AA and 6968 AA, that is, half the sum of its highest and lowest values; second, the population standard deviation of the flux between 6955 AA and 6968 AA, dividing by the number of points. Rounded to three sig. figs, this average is -2.93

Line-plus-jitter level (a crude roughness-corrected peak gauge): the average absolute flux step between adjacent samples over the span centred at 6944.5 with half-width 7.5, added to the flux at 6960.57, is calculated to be 8.32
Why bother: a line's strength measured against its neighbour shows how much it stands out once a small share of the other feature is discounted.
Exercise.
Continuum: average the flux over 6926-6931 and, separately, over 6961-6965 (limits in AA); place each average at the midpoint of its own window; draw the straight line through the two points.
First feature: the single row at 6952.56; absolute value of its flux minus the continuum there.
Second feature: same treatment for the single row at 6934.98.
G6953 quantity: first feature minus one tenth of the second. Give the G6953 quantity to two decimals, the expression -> 0.12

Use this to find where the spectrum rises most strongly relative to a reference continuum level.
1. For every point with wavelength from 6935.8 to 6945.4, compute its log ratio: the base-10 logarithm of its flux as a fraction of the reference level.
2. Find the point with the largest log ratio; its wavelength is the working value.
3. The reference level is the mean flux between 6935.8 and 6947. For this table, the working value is 6944.57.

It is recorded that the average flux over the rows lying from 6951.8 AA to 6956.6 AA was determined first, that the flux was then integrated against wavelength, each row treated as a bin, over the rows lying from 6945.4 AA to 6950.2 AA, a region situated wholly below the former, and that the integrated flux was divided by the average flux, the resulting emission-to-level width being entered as 4.83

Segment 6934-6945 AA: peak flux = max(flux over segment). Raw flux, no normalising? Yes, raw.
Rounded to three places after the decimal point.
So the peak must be 8.181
